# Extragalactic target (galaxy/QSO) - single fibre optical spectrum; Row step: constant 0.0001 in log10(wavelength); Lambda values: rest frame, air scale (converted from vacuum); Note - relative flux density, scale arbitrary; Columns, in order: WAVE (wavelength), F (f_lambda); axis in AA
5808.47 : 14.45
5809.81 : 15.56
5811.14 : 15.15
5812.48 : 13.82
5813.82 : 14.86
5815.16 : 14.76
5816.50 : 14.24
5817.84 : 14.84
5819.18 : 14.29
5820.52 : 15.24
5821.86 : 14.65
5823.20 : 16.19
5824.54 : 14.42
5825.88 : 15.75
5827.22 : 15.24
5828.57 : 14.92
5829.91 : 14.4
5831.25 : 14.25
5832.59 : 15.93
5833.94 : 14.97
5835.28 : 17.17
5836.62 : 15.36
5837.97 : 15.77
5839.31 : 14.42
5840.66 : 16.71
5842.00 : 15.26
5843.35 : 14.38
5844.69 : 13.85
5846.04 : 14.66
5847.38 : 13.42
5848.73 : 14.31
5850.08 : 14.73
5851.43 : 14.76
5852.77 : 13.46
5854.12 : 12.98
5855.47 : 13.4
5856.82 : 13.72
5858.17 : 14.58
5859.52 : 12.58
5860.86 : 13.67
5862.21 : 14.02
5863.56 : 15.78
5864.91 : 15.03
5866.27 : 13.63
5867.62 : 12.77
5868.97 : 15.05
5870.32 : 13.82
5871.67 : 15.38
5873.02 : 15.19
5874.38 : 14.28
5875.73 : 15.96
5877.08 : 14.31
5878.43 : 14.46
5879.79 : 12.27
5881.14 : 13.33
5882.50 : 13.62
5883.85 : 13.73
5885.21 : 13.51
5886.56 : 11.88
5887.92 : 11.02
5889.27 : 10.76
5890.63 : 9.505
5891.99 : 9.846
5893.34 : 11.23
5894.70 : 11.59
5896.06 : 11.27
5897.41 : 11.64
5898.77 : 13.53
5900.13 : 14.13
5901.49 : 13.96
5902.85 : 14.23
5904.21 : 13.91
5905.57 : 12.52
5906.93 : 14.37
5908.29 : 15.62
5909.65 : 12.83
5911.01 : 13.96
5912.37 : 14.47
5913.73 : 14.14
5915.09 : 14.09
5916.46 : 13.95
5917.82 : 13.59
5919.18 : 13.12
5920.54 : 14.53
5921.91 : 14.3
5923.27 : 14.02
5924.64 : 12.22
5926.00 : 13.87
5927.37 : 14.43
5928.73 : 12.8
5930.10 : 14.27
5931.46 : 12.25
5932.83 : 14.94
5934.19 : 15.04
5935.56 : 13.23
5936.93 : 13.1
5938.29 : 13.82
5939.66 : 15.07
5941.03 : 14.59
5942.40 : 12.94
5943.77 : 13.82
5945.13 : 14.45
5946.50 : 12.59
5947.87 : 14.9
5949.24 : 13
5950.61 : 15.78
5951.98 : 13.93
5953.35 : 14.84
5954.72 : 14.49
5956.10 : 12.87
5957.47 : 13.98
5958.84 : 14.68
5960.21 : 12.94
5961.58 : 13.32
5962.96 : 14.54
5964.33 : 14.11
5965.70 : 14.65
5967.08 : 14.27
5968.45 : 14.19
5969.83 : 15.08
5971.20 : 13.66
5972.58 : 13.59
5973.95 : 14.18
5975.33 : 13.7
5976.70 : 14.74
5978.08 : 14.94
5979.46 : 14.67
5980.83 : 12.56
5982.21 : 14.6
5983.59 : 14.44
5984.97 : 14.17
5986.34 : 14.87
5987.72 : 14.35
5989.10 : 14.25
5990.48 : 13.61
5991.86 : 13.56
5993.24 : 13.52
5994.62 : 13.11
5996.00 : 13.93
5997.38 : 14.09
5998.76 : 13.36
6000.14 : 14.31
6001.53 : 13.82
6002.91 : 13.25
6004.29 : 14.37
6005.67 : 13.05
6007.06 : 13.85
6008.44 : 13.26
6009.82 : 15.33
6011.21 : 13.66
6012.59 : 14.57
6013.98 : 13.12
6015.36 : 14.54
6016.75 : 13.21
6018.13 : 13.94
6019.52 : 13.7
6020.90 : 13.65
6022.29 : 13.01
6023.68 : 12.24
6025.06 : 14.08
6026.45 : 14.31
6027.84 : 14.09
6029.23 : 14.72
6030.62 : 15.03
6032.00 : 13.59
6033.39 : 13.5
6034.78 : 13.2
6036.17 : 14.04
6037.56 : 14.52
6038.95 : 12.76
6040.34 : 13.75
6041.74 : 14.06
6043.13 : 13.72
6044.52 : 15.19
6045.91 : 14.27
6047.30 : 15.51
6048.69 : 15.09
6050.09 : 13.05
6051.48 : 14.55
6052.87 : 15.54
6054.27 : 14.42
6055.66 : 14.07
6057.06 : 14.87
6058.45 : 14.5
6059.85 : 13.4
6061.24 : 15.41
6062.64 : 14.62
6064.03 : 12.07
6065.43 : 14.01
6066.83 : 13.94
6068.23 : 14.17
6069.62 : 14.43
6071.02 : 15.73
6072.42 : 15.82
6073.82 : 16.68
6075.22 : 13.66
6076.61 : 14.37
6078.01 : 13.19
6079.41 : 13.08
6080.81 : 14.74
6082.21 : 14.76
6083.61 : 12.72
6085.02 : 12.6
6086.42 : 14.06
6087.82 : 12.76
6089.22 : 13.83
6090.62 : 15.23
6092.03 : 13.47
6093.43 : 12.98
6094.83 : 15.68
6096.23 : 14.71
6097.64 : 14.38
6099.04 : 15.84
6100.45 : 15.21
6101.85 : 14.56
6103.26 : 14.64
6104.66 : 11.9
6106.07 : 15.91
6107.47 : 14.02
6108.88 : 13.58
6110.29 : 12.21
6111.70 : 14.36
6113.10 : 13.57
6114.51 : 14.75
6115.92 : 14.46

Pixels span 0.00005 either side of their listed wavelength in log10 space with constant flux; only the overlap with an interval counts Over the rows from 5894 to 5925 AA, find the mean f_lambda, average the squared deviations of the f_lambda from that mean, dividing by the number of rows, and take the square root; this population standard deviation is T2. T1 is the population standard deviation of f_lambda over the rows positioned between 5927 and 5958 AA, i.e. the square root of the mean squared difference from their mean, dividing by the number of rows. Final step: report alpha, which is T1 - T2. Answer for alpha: -0.1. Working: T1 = 0.94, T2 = 1.1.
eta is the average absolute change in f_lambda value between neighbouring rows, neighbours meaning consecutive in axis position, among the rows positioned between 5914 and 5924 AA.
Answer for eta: 0.5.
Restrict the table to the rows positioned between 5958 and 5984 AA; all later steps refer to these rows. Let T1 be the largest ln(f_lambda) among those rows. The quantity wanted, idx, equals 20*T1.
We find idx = 54.3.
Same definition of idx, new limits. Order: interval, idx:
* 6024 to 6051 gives 54.8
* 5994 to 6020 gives 54.6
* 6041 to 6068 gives 54.9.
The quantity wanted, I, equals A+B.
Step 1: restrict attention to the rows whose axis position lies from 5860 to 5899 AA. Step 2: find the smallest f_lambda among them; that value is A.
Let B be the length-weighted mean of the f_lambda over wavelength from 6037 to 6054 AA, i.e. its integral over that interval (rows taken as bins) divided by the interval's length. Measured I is 23.8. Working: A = 9.505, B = 14.3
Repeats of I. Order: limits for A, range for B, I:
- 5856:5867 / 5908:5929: 26.4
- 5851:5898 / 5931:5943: 23.4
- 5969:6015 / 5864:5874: 27.0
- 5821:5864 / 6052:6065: 26.9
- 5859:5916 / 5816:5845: 24.6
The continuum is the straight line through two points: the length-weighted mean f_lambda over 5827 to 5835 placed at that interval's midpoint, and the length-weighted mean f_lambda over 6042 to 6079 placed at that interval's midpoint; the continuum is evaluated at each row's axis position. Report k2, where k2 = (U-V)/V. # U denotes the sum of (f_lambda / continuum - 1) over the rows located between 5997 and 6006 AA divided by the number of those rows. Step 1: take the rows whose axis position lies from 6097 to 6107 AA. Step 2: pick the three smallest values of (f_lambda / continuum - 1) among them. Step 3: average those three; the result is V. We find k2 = 0.1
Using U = -0.06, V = -0.052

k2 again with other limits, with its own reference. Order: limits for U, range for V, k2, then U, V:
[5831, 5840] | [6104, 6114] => -1.2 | 0.03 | -0.124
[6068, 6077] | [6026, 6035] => -1.5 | 0.04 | -0.076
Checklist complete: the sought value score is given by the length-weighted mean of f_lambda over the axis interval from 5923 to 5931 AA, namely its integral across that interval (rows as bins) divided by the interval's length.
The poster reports 13.5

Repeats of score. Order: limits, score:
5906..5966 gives 14.0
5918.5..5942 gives 13.8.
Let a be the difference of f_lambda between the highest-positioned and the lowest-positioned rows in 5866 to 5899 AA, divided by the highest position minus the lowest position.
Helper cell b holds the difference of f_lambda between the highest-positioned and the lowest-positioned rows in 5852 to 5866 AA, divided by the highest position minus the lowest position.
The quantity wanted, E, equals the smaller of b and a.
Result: 0.00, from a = 0.00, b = 0.13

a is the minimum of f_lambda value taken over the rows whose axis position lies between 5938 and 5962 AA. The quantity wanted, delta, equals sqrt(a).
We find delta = 3.55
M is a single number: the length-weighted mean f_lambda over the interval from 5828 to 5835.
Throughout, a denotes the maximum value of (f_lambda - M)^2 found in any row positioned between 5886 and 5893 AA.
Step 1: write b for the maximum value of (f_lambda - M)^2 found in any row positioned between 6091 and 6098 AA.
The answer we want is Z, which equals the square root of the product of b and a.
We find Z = 11.3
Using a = 30.5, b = 4.2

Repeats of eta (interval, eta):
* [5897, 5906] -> 0.8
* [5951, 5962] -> 1.0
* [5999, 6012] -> 1.1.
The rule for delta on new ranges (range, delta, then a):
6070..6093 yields 3.55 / 12.6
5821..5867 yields 3.55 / 12.58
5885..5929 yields 3.08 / 9.505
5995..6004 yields 3.64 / 13.25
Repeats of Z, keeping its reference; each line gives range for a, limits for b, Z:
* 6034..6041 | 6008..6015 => 4.3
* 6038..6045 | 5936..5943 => 4.7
